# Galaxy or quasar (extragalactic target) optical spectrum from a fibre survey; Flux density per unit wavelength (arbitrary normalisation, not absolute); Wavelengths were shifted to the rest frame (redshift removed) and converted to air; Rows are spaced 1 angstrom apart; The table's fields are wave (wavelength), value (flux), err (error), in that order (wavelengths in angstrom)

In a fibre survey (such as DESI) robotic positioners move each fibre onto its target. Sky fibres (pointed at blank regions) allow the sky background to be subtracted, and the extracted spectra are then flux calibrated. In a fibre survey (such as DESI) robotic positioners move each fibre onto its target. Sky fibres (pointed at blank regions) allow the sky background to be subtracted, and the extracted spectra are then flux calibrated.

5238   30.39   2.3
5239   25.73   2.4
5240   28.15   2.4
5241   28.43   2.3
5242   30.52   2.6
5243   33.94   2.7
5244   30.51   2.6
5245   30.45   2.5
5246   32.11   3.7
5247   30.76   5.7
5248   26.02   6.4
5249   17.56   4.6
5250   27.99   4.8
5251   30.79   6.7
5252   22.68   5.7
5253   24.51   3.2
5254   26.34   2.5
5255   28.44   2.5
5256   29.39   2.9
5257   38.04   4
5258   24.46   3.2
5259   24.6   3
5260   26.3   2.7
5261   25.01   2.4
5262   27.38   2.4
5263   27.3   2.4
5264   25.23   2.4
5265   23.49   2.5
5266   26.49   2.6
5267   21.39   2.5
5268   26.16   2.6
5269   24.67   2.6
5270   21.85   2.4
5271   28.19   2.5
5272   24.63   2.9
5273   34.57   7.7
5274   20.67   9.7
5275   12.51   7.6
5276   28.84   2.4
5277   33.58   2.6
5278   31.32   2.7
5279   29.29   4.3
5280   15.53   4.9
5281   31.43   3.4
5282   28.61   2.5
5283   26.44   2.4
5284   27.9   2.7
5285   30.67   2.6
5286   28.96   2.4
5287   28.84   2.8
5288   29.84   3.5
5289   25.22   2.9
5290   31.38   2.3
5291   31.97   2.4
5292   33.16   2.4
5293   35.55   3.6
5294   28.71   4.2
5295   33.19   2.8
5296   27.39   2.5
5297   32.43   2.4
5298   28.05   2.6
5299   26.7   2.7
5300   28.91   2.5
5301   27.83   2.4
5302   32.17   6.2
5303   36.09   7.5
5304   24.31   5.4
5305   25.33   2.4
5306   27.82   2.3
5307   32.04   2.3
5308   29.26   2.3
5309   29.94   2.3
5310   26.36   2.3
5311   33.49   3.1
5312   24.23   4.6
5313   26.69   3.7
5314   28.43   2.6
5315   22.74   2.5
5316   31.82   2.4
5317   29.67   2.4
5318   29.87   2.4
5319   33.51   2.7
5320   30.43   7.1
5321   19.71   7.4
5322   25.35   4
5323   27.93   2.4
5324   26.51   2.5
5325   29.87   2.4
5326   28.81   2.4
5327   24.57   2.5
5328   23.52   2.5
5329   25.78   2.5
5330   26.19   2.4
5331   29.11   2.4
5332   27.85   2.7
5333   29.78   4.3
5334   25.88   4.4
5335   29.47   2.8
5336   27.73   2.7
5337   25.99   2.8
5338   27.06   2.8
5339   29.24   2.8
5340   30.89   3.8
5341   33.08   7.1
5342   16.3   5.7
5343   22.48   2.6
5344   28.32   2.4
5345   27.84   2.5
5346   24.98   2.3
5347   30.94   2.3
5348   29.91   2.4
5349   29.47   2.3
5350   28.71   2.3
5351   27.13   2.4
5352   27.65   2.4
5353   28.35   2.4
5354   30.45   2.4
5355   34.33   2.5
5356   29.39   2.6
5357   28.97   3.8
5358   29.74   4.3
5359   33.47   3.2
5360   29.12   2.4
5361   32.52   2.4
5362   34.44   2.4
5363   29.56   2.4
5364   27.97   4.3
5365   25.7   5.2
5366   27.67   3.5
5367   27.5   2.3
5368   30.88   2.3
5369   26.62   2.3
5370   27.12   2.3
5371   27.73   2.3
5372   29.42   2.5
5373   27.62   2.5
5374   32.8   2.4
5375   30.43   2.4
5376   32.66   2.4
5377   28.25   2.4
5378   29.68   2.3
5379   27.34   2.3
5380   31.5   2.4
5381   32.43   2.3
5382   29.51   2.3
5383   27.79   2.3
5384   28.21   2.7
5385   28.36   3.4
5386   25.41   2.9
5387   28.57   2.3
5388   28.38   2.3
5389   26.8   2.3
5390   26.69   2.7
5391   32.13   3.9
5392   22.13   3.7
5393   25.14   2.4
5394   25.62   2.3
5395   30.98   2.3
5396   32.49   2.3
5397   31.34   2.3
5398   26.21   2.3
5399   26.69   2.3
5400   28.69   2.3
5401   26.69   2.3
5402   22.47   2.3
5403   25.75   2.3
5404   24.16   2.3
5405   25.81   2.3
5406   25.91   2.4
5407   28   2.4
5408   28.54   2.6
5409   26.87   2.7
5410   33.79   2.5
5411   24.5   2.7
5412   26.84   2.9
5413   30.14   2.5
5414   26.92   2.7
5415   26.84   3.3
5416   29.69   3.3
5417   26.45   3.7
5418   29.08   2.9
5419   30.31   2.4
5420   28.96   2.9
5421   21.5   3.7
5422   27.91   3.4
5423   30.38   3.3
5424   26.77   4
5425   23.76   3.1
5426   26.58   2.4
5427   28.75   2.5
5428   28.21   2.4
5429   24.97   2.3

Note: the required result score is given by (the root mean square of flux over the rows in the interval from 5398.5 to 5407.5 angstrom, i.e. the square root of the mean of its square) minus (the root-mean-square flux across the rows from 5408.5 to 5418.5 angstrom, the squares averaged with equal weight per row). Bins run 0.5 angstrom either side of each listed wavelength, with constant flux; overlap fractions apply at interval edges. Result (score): -2.1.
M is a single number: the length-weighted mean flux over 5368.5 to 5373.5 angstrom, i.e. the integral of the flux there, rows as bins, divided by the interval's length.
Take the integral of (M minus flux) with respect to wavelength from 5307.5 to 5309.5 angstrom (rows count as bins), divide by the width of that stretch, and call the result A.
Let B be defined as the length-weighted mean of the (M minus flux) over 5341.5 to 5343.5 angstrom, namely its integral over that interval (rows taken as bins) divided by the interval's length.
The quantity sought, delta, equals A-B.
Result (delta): -10.2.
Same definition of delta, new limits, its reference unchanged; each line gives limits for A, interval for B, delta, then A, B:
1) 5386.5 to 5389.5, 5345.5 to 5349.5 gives 0.9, -0.2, -1.1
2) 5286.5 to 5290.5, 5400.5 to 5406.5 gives -3.7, -1.1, 2.6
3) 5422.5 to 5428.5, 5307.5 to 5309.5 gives 2.2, 0.3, -1.9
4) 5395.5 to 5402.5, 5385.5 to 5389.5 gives -0.5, -0.1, 0.4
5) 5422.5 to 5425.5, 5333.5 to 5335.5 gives 0.7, 0.7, 0.0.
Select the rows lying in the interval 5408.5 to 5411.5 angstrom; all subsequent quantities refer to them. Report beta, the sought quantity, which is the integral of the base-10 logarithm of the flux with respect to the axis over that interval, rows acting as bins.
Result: 4.35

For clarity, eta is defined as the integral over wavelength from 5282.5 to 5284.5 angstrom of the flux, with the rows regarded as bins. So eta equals 54.3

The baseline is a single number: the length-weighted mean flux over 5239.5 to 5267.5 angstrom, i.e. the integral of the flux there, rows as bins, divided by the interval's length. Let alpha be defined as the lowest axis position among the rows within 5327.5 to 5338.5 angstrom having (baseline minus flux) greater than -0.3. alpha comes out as 5328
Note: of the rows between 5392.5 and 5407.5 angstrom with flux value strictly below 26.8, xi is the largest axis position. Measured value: 5406 angstrom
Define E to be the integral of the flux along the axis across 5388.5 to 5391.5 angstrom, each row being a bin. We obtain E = 86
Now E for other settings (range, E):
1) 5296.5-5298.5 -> 60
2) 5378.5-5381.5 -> 91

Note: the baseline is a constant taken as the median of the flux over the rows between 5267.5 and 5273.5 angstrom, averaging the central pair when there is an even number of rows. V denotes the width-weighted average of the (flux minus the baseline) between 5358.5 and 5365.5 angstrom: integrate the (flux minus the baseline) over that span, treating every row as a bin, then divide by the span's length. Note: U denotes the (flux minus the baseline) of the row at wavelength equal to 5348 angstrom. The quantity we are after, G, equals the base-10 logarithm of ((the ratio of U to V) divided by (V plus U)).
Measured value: -1.02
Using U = 4.5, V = 5.0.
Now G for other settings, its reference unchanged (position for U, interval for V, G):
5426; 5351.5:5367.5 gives -1.32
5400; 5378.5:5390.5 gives -0.76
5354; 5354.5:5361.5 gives -1.08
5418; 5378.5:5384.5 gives -0.93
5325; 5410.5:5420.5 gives -0.60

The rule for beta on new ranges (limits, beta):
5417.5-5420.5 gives 4.41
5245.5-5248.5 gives 4.41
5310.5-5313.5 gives 4.34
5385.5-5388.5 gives 4.31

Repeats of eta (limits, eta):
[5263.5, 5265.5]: 48.7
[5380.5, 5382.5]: 61.9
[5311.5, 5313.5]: 50.9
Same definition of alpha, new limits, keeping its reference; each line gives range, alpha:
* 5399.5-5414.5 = 5401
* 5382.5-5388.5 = 5386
